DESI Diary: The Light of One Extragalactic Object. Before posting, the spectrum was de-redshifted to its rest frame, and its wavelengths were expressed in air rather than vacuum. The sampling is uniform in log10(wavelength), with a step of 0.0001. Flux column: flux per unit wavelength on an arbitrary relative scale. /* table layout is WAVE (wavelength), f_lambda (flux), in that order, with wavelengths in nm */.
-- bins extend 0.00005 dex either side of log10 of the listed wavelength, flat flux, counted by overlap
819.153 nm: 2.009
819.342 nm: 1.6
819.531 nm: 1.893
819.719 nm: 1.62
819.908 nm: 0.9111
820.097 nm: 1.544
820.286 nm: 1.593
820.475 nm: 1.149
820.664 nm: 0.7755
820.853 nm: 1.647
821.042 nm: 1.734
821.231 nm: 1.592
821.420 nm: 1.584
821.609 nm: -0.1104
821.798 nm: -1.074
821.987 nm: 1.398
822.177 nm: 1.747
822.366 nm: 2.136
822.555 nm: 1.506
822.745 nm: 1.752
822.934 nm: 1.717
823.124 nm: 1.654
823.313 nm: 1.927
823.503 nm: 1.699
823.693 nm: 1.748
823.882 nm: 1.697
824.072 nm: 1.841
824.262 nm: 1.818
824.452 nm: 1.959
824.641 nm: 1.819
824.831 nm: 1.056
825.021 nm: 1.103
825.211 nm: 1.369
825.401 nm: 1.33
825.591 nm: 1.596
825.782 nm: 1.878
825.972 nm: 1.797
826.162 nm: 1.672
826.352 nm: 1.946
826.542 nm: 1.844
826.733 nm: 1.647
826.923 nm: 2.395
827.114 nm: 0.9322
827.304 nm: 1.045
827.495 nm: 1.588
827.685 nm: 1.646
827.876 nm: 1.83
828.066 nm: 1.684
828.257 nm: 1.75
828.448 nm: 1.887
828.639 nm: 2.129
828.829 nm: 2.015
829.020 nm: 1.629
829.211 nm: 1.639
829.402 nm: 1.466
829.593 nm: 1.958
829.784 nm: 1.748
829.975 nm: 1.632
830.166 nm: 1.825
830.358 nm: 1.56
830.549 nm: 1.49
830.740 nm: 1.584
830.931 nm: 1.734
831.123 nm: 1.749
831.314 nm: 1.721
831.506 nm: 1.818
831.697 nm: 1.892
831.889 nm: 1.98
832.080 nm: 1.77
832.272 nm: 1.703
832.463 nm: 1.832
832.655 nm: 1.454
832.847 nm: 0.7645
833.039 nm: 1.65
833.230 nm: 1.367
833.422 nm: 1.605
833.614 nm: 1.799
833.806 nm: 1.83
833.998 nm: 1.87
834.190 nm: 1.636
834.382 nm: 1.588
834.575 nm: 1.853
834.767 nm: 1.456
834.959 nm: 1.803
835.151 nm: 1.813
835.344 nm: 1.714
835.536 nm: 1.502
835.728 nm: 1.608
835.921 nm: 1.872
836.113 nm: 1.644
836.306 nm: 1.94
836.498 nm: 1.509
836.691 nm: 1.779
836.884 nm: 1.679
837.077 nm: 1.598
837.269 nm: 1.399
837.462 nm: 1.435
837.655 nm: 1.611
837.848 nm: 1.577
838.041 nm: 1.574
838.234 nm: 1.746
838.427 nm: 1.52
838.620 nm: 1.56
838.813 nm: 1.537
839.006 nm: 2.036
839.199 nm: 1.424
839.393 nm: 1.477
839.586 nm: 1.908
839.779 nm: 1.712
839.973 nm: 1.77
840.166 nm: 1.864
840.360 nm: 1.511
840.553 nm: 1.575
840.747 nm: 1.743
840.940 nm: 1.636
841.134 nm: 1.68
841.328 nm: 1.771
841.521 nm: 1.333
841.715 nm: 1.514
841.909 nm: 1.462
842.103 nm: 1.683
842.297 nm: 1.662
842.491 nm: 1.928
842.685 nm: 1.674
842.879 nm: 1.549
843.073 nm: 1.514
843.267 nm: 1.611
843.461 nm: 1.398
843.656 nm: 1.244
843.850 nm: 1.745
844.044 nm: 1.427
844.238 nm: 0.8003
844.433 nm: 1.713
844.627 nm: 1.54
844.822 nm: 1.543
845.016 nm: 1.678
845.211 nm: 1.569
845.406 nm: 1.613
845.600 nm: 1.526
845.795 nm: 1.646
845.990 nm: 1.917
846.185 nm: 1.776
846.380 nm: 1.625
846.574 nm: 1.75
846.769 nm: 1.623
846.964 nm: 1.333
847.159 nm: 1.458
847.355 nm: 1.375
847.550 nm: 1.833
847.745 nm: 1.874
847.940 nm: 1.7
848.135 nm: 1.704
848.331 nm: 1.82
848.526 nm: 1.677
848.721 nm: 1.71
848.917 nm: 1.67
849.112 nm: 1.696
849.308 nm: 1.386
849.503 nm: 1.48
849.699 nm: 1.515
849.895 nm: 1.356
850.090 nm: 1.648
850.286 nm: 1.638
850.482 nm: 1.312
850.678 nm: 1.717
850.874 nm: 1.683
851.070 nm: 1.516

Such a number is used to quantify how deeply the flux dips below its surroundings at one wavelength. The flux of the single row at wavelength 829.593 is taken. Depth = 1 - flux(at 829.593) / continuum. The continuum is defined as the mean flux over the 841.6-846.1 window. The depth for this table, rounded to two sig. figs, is -0.25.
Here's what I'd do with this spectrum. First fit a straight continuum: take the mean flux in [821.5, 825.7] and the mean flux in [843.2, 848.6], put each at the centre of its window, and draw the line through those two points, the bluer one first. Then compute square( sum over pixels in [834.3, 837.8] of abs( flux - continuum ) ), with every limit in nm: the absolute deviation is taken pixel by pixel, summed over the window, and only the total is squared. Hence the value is 9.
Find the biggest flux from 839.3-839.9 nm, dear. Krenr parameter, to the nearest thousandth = 1.908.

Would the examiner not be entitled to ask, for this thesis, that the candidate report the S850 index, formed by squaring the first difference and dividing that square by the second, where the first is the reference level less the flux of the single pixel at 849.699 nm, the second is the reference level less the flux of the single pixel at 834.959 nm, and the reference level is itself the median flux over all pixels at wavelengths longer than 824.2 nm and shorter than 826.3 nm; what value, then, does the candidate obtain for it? -0.19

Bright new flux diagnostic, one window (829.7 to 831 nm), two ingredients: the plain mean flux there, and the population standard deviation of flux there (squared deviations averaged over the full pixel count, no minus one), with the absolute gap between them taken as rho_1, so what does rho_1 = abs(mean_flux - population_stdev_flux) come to 1.54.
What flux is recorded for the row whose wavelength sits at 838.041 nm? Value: 1.574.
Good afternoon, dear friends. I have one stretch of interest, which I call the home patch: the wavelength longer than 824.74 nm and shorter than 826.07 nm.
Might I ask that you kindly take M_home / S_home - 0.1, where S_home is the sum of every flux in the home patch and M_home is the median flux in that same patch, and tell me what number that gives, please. 0.035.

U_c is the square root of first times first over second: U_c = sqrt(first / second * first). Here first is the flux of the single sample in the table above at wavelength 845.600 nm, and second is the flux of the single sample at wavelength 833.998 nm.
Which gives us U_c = 1.12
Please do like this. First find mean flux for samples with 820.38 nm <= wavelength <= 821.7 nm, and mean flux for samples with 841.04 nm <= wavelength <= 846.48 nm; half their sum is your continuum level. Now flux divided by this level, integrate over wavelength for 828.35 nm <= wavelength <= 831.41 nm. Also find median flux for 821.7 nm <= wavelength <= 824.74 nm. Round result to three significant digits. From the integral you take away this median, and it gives 2.08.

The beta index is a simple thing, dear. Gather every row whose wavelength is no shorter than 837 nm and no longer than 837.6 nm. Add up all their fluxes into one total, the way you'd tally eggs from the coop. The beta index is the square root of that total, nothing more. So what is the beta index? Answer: 2.11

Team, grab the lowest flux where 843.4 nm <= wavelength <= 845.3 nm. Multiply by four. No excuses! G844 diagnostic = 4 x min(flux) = 3.2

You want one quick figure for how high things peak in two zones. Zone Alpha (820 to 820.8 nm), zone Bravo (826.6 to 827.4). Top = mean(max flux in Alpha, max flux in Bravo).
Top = 1.99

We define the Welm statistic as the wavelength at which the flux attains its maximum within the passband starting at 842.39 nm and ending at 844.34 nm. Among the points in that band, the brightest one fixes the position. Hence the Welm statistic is 842.491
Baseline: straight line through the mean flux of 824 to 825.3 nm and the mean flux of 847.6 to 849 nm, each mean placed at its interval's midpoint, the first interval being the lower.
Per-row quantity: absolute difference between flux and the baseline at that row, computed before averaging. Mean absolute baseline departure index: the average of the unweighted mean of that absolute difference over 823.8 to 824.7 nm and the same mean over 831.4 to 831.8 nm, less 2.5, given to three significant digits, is -2.25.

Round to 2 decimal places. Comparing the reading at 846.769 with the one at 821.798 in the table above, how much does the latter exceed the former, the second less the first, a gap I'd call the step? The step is -2.70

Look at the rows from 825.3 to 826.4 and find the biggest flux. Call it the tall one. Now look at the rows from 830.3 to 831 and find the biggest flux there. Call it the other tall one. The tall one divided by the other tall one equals 1.12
